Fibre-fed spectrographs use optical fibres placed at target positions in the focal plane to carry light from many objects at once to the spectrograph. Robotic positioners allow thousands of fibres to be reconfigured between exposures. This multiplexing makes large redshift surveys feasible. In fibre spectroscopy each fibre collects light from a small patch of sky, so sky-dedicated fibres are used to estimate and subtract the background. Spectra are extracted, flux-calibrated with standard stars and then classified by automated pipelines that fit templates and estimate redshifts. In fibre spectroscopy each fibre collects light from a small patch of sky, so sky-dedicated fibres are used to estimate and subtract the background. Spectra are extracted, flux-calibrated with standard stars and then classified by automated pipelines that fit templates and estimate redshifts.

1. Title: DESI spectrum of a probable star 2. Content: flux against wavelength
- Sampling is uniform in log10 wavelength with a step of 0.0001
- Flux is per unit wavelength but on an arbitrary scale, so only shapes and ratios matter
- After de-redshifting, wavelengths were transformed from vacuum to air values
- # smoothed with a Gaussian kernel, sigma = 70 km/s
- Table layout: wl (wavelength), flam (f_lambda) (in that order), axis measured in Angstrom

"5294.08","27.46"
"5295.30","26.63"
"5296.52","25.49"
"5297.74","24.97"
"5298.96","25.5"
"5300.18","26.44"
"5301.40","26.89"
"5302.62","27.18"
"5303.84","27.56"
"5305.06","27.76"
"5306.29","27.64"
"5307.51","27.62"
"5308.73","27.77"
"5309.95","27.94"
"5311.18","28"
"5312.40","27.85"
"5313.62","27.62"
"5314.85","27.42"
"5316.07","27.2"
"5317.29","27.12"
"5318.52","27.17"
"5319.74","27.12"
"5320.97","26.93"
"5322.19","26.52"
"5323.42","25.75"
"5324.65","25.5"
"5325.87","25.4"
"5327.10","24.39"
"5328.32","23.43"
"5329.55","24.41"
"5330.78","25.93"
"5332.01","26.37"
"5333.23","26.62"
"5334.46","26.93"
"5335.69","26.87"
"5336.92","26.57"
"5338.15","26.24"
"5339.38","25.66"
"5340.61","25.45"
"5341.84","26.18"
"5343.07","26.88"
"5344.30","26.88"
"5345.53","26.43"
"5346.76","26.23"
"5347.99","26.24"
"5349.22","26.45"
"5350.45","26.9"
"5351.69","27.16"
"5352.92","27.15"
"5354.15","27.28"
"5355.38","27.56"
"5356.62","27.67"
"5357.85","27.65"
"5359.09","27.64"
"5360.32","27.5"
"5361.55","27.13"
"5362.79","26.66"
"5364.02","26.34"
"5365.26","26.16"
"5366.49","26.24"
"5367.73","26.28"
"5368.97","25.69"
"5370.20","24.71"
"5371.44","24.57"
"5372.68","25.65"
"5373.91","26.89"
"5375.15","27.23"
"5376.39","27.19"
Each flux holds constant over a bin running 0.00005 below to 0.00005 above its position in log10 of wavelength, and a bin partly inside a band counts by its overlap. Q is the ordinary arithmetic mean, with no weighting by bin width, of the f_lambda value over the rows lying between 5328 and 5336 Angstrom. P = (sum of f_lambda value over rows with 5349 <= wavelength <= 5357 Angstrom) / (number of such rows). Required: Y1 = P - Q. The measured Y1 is 1.4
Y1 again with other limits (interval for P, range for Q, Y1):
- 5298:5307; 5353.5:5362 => -0.5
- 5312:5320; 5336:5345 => 1.1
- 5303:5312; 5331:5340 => 1.3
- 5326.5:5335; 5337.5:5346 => -0.8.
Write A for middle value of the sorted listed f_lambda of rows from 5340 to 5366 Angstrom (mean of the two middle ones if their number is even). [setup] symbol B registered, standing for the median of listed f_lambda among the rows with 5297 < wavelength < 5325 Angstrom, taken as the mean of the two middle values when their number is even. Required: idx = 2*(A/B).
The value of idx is 1.98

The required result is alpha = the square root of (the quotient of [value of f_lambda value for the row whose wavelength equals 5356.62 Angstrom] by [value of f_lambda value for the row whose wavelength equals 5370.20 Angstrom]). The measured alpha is 1.058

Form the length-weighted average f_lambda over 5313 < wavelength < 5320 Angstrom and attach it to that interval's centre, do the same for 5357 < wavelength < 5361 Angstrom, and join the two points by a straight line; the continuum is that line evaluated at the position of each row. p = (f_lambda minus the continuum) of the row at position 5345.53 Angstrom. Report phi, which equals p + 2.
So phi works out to 0.9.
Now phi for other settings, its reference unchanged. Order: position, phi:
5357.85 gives 2.0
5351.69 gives 1.6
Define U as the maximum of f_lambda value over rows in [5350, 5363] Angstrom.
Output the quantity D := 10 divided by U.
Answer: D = 0.361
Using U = 27.67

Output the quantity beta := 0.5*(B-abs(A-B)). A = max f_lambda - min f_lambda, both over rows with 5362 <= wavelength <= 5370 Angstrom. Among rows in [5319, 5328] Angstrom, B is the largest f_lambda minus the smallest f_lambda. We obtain 0.5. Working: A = 1.0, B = 2.7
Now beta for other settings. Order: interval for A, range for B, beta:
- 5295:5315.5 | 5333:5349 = 0.0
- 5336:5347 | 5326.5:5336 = 0.7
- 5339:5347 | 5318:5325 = 0.7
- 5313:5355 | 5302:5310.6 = -1.3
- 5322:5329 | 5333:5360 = 0.7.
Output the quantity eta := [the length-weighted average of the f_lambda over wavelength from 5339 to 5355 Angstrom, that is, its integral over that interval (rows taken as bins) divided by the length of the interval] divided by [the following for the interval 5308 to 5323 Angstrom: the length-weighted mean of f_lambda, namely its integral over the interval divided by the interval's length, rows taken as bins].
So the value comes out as 0.97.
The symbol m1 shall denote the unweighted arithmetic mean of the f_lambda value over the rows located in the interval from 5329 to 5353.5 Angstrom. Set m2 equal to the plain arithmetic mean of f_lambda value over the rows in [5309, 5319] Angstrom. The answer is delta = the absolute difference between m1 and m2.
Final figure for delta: 1.2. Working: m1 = 26.4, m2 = 27.5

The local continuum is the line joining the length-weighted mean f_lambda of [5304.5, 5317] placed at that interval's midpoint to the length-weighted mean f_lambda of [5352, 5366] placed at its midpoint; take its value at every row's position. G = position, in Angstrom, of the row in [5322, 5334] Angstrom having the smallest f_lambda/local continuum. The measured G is 5328.32 Angstrom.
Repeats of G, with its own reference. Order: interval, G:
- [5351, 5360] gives 5351.69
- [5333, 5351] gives 5340.61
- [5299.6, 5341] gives 5328.32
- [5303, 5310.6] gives 5303.84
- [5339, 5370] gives 5340.61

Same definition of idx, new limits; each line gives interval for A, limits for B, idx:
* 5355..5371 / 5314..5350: 2.02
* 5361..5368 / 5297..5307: 1.95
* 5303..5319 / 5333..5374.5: 2.08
